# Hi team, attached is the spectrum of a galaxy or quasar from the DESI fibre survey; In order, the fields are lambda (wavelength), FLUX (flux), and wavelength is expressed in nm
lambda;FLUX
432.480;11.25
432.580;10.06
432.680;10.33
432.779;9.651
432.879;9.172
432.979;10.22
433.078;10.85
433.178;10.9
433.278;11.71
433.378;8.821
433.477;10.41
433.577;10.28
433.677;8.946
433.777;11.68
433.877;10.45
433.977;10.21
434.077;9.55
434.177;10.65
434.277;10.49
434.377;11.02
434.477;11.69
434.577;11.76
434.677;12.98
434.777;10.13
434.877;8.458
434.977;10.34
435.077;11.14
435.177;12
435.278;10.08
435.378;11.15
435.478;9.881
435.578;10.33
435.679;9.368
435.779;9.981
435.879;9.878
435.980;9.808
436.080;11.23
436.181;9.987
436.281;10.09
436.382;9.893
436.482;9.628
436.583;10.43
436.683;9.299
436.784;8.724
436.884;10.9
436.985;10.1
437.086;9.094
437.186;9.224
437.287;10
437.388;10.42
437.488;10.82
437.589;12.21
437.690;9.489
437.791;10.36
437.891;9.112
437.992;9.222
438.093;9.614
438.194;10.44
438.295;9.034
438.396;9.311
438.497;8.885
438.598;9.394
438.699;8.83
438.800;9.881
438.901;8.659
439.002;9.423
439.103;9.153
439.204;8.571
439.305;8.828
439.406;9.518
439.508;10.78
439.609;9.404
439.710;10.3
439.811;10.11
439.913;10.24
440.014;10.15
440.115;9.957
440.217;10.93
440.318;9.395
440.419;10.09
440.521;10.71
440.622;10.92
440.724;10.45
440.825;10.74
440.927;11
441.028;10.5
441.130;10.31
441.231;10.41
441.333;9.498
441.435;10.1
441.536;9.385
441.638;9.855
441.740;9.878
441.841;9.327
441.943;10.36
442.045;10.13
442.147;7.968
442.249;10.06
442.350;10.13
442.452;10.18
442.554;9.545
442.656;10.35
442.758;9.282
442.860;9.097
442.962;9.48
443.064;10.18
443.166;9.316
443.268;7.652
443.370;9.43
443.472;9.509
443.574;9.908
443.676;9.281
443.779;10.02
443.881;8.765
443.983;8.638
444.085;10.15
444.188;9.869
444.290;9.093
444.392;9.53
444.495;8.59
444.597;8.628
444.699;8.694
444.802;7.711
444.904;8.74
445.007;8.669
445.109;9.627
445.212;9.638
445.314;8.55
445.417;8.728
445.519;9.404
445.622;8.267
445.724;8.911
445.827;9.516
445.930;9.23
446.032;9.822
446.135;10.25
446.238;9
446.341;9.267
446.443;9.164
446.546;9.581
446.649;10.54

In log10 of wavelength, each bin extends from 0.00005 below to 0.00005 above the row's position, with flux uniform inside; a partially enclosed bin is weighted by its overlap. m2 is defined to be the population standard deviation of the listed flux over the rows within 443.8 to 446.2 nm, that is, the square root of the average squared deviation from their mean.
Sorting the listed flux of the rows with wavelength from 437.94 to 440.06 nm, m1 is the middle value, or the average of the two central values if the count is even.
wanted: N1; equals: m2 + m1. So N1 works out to 10.0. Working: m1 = 9.4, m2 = 0.6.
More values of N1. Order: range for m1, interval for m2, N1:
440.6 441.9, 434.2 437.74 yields 11.3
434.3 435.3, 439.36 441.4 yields 11.6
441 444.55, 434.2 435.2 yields 10.7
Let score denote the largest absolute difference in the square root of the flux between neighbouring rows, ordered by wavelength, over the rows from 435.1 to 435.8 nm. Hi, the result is 0.289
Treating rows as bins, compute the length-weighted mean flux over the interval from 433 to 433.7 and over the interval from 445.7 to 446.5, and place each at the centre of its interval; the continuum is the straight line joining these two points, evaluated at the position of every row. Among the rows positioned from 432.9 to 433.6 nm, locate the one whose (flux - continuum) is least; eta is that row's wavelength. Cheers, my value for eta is 433.378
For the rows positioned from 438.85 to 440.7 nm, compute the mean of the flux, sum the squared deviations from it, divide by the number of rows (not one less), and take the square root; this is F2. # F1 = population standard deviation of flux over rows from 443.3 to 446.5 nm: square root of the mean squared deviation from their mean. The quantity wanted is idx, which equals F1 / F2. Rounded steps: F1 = 0.59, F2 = 0.74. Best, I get 0.8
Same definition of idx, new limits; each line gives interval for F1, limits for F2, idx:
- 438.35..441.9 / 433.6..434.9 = 0.6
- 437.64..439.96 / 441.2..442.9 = 1.0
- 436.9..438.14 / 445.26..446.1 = 1.8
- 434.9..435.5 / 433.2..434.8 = 0.7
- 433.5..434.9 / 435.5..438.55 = 1.5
